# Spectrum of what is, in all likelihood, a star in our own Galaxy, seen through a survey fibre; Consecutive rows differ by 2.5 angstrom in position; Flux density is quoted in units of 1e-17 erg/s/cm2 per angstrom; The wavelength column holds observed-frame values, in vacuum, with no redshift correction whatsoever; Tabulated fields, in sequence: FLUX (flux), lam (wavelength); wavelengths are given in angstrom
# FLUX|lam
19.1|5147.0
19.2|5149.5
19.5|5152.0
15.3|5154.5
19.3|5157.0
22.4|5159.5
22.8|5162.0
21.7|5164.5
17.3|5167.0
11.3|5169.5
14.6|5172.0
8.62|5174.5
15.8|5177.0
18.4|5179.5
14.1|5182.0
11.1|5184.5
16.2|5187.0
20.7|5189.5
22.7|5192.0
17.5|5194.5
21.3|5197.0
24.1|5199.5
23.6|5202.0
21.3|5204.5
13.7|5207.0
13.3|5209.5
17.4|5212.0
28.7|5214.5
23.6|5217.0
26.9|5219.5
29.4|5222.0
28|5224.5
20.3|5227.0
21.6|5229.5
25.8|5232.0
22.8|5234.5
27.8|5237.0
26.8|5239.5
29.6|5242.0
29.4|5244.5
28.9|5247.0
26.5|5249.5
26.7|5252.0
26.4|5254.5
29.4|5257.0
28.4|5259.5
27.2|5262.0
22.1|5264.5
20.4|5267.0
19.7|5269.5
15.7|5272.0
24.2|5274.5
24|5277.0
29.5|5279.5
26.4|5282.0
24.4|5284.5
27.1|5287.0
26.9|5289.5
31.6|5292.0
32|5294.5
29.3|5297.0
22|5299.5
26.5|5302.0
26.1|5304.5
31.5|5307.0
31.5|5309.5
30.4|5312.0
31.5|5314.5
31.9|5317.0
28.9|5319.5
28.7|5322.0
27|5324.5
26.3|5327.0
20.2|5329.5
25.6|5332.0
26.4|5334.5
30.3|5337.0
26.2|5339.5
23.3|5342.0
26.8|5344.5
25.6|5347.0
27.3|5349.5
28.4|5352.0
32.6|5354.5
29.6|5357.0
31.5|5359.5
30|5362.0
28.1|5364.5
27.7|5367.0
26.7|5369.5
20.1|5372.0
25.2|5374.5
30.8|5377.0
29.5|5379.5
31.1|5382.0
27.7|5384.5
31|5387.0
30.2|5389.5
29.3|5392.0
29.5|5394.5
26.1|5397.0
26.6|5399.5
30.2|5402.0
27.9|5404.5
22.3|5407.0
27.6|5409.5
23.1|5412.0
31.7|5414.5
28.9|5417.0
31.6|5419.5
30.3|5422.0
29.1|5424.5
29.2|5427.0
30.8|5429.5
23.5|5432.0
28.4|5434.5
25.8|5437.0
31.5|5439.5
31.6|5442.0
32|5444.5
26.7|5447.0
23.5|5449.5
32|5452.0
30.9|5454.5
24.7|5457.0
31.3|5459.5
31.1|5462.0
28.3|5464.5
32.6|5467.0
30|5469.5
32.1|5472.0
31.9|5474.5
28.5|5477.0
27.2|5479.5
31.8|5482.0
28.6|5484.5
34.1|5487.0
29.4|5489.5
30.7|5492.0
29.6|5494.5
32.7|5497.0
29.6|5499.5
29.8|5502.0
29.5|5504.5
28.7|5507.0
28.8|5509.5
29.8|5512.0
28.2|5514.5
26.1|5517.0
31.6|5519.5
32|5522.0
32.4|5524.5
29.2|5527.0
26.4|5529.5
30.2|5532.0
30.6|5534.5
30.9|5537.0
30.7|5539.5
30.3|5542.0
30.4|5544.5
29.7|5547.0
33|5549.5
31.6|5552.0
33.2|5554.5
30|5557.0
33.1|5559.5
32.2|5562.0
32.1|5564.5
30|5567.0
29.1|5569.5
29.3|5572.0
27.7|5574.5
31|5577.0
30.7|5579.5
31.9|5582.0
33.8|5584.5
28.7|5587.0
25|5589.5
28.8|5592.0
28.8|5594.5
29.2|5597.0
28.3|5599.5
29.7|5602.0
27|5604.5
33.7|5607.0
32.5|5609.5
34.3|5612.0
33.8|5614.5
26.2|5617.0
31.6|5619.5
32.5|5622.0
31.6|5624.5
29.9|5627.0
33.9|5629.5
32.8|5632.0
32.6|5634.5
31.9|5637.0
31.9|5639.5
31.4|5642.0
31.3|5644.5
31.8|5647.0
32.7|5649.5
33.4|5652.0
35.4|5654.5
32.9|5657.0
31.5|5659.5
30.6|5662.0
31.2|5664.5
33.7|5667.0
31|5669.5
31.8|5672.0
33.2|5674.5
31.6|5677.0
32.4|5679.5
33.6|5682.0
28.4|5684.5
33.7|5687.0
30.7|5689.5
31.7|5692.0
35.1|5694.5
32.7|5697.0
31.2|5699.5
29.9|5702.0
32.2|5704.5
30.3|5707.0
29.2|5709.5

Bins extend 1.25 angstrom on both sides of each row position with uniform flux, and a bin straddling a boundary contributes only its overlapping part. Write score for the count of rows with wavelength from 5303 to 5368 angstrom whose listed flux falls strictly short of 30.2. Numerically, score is 18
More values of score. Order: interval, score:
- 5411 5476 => 12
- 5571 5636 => 12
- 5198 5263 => 26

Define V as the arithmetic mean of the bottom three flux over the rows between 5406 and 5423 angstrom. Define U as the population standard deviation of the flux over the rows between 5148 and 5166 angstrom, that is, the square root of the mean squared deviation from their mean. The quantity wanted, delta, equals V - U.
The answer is 21.9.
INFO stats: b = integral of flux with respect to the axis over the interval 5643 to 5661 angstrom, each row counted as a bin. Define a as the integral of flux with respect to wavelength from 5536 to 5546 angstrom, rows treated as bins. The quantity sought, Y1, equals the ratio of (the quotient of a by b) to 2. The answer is 0.26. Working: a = 305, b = 588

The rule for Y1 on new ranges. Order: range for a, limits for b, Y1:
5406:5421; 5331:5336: 1.58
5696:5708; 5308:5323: 0.41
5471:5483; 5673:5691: 0.32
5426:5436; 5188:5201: 0.51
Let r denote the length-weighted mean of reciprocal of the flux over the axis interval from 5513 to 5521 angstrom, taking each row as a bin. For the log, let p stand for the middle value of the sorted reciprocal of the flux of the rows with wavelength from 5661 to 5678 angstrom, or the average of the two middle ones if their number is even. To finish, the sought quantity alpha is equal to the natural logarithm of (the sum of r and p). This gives -2.71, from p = 0.0316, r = 0.0350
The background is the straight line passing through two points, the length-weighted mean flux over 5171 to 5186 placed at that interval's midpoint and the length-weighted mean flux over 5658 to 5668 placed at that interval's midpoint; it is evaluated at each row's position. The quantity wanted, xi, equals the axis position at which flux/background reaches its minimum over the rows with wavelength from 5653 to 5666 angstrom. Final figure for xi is 5662.0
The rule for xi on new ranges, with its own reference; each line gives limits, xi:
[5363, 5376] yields 5372.0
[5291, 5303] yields 5299.5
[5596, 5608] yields 5604.5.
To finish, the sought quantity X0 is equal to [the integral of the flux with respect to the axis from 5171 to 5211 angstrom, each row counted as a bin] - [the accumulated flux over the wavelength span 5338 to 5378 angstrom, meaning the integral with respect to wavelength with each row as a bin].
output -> -406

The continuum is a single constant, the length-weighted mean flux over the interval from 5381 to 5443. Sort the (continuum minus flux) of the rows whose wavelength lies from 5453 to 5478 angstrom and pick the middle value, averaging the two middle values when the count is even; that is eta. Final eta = -2.4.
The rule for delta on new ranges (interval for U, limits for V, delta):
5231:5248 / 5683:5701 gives 27.9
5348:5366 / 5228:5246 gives 21.6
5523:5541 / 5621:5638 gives 29.4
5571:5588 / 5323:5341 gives 22.1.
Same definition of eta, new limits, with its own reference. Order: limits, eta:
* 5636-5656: -3.3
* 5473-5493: -1.5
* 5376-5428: -0.7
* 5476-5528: -1.0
